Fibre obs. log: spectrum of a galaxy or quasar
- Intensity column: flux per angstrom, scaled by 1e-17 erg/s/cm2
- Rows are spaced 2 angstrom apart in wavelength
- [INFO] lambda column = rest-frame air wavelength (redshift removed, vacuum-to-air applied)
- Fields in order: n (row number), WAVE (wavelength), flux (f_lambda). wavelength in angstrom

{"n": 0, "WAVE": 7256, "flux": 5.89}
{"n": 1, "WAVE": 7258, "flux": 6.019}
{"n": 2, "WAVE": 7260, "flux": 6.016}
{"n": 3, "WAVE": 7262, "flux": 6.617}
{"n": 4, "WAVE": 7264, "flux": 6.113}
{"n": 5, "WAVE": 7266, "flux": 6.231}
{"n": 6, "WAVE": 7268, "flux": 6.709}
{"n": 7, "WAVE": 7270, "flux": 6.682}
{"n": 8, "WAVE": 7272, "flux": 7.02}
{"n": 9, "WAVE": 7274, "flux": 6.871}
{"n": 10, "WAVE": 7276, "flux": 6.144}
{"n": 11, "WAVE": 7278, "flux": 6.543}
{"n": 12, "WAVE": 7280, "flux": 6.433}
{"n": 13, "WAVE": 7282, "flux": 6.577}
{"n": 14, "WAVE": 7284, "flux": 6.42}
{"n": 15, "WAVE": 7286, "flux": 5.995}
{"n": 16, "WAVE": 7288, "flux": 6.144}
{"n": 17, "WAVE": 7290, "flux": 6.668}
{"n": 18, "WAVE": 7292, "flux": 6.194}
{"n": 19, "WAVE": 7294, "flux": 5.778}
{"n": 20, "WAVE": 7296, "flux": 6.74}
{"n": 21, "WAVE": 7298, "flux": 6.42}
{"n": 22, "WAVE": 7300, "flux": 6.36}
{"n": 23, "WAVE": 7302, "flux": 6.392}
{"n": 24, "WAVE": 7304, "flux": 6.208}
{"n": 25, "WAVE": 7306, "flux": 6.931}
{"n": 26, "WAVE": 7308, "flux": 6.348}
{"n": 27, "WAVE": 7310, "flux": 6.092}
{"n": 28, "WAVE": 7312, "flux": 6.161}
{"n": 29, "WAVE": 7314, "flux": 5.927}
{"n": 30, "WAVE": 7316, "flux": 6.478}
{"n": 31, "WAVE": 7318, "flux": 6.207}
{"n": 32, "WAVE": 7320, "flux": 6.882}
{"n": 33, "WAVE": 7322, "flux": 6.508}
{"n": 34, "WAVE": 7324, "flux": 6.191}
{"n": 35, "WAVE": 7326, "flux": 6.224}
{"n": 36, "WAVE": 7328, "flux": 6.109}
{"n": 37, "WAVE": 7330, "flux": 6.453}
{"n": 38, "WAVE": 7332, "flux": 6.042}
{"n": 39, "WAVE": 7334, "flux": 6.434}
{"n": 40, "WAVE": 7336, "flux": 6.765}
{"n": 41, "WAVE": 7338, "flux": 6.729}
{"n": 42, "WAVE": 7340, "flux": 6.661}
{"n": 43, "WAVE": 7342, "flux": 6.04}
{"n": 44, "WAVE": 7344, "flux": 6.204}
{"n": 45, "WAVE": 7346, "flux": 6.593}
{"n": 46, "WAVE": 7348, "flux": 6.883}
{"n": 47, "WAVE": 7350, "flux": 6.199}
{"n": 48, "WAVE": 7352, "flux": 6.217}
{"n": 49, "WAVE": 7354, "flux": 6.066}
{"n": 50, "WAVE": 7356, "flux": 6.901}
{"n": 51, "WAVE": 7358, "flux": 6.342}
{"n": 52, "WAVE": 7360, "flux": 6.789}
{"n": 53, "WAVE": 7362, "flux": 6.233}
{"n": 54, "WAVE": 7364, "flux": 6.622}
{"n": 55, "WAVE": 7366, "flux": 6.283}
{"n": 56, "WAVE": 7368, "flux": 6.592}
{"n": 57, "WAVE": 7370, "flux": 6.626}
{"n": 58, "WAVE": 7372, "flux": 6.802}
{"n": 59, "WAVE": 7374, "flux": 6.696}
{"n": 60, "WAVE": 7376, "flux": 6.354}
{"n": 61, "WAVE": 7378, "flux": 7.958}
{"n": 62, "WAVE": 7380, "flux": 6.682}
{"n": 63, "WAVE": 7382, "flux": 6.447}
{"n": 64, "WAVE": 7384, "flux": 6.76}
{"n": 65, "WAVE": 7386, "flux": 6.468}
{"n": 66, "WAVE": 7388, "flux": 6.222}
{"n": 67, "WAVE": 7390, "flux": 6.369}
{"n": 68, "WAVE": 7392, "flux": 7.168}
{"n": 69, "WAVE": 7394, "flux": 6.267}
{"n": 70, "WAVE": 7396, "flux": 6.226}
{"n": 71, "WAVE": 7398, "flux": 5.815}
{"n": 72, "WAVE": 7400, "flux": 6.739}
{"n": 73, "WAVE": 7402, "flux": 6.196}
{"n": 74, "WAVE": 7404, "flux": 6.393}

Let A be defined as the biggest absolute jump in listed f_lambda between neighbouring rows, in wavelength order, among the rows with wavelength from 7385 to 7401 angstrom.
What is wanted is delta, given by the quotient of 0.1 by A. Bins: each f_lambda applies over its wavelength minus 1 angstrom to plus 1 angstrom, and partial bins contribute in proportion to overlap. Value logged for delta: 0.108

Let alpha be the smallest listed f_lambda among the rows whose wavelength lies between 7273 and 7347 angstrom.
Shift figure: 5.778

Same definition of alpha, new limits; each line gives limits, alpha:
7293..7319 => 5.778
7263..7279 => 6.113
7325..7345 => 6.04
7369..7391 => 6.222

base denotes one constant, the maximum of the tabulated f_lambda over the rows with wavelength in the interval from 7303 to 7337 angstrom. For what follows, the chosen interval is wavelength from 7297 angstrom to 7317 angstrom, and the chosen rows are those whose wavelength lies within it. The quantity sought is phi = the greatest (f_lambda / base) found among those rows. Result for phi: 1.00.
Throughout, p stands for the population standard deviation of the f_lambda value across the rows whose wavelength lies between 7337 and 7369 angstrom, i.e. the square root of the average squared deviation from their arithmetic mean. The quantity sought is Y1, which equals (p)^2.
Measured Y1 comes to 0.080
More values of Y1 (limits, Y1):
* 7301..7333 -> 0.074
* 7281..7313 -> 0.081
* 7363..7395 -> 0.170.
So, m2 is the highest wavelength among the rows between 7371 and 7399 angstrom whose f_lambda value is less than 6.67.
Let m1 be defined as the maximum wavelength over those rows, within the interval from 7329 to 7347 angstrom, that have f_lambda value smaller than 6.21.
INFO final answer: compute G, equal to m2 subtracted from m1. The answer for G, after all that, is -54 angstrom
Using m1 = 7344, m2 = 7398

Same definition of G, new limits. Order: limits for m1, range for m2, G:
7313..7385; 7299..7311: 44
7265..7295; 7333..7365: -70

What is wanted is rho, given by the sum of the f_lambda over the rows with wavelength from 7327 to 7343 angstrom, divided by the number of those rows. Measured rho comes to 6.40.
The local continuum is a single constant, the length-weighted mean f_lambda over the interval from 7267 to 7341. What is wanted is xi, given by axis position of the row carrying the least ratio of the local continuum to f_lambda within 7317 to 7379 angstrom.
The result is 7378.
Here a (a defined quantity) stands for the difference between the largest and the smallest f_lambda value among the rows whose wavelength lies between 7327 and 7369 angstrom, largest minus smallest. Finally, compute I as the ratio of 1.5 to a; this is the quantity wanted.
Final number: 1.74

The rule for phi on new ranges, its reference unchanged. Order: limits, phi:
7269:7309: 1.01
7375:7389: 1.15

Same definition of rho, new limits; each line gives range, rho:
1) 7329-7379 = 6.54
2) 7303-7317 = 6.31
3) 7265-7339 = 6.41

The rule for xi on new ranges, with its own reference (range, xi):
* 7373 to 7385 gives 7378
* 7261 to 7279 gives 7272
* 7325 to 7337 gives 7336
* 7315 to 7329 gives 7320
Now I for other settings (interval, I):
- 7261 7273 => 1.65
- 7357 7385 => 0.87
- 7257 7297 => 1.21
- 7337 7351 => 1.78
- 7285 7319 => 1.30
